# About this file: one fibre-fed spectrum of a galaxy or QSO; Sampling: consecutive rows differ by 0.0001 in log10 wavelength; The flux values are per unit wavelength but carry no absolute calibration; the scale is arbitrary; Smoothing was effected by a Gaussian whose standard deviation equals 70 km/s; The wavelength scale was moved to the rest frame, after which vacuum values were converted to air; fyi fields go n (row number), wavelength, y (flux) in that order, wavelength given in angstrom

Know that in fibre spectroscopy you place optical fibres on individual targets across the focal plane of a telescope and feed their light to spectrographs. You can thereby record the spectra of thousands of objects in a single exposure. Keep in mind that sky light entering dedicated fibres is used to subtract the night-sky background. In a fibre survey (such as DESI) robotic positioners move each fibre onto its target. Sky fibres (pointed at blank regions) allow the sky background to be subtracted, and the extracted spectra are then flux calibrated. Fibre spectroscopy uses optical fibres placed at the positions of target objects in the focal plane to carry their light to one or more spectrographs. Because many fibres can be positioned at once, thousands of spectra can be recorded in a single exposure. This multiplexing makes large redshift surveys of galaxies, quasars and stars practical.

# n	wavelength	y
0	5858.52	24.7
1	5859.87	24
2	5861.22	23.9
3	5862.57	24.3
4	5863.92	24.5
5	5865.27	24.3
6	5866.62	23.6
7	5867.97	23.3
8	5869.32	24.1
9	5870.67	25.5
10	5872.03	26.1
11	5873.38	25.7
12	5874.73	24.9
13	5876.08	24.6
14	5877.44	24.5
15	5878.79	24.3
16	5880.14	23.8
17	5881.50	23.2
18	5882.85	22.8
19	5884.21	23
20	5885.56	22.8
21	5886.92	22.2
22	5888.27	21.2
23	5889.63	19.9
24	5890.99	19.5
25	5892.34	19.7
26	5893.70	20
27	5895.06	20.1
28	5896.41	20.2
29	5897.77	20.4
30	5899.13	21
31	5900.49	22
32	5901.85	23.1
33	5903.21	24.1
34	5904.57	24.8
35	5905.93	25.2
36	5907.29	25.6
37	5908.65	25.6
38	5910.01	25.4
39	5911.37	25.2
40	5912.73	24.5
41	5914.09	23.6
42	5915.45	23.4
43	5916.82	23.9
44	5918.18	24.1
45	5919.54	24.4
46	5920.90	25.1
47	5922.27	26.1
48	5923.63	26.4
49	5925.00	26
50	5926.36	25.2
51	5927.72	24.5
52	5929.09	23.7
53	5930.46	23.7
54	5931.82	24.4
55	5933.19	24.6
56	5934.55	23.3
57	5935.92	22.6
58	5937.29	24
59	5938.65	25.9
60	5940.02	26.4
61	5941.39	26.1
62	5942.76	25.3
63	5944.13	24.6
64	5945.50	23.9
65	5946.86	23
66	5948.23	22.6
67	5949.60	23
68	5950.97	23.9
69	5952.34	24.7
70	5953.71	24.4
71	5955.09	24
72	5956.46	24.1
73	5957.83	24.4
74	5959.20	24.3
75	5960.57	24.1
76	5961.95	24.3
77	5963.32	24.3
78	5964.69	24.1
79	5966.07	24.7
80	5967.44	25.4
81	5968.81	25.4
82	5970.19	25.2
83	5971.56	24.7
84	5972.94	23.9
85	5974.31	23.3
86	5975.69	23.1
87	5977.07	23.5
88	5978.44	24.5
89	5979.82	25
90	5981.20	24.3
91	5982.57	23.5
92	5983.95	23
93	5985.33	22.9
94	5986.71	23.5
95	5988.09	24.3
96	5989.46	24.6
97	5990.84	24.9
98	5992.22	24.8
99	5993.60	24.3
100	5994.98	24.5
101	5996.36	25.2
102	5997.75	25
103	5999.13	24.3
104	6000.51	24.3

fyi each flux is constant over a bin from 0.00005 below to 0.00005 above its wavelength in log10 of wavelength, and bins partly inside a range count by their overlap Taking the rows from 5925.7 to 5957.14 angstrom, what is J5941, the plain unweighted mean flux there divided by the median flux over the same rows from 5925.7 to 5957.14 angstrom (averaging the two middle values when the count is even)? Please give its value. 1.01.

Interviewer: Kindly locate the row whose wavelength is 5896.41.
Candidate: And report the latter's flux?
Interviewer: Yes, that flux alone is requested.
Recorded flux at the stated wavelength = 20.2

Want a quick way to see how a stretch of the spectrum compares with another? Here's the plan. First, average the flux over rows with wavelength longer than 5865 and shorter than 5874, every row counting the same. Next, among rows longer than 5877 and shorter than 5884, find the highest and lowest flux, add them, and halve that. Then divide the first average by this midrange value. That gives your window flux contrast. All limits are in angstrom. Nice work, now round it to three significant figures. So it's 1.04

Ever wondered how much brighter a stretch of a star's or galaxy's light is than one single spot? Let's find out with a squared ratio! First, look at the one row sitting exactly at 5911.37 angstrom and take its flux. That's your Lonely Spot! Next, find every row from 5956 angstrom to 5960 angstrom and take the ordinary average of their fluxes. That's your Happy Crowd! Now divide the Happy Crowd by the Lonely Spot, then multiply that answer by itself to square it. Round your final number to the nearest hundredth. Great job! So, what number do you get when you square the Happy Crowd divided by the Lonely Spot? 0.93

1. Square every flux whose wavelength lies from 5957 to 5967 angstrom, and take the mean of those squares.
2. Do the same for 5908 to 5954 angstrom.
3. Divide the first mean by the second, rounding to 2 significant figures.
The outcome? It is 0.98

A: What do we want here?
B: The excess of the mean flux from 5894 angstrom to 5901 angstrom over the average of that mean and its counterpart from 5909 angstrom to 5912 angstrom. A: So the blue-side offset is -2.3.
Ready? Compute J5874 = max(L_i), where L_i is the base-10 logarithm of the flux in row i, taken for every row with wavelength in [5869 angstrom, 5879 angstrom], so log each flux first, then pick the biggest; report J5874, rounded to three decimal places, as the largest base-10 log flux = 1.417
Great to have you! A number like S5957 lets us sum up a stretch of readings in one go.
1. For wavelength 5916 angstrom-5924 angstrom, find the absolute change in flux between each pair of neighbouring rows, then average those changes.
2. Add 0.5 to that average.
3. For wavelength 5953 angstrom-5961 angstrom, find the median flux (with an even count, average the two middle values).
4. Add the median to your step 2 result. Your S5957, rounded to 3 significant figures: 25.2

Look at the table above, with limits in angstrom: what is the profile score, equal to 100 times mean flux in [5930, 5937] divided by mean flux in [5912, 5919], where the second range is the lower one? 99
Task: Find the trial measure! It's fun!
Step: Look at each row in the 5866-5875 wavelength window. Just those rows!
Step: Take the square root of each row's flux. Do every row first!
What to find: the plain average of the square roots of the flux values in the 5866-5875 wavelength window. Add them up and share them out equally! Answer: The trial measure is 4.97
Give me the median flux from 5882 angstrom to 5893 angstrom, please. 21.7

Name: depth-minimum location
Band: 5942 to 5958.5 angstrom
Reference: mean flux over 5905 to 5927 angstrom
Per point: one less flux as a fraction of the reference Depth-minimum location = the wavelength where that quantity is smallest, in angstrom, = 5942.76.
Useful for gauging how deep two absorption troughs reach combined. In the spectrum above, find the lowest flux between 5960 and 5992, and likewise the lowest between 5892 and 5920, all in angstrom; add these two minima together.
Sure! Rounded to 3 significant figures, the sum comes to 42.6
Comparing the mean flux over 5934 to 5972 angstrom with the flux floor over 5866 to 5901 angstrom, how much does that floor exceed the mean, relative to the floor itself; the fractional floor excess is -0.25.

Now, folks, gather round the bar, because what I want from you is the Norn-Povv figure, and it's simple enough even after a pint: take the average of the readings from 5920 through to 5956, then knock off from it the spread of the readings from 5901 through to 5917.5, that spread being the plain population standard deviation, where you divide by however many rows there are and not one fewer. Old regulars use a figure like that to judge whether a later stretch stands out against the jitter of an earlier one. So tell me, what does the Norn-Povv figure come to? 23.7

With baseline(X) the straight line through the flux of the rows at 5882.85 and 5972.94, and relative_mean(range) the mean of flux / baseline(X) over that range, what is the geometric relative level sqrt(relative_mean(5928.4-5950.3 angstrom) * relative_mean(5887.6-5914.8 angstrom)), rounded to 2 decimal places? 1.00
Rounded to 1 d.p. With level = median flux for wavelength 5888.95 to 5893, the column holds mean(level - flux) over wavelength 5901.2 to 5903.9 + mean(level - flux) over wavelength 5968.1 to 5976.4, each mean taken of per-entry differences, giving -8.5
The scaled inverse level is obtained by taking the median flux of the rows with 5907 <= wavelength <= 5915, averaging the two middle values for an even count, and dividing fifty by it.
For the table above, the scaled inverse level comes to 1.98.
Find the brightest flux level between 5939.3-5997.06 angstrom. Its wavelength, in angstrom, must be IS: 5940.02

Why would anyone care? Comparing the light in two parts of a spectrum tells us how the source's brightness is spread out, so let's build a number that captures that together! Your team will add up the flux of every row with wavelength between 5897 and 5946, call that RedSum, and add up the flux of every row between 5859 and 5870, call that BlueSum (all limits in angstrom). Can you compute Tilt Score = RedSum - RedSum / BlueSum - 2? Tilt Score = 872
